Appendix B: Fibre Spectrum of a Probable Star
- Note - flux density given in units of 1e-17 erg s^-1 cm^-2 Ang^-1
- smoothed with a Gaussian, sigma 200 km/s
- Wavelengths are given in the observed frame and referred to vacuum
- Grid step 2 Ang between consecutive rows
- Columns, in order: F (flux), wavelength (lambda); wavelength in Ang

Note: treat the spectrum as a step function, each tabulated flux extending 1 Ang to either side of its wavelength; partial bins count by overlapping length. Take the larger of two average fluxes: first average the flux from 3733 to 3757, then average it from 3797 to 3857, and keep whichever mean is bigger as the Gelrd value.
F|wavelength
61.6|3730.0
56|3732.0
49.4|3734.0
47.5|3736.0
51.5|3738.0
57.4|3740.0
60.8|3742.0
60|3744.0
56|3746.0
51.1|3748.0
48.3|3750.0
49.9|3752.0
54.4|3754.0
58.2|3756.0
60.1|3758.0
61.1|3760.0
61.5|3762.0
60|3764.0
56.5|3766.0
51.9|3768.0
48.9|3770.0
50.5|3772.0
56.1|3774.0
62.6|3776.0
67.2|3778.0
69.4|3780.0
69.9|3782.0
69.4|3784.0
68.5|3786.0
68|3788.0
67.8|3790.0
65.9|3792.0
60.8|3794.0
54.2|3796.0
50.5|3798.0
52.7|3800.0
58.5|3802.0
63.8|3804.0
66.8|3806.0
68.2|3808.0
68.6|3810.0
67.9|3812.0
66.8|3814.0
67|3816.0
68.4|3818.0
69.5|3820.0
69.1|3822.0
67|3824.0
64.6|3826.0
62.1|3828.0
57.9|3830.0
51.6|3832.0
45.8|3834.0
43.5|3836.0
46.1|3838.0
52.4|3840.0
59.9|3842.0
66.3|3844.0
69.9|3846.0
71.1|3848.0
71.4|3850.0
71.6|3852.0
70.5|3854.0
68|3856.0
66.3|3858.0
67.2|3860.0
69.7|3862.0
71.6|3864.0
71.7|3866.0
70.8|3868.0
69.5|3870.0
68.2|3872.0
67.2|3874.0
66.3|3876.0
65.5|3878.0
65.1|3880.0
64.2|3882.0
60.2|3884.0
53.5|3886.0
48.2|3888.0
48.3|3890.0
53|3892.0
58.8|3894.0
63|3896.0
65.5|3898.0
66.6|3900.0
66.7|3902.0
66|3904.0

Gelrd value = 62.6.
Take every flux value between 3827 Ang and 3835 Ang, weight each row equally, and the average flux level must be 54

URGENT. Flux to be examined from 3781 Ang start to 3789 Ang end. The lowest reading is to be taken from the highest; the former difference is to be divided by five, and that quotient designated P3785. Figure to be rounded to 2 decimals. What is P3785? 0.38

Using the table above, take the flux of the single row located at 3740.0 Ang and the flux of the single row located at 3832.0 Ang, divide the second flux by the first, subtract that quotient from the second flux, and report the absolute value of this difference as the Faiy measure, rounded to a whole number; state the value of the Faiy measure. 51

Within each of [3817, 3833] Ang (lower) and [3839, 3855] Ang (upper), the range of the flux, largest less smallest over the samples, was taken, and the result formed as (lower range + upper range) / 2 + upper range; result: 38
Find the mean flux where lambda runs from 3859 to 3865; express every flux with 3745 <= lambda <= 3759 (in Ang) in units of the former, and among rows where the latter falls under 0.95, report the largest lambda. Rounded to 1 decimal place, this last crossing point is 3758.0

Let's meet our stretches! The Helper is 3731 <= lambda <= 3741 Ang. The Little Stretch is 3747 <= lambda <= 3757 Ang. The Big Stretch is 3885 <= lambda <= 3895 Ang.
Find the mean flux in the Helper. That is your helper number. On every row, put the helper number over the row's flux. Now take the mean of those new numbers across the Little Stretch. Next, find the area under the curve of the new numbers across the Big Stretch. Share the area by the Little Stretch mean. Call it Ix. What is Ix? 10.0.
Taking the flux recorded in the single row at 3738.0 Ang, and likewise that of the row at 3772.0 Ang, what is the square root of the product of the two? 51.0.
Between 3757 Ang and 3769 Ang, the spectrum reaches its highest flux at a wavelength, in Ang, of 3762.0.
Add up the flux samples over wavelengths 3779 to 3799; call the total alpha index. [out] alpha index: 644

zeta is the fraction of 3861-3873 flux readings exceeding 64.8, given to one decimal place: 1.0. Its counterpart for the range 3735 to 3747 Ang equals 0.0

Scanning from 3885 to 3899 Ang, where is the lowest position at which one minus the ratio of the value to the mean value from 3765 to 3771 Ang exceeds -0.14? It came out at 3886.0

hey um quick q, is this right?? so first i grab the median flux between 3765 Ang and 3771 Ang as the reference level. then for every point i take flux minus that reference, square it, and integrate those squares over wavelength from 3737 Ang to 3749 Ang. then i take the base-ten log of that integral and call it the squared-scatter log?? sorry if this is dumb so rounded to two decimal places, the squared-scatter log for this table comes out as 2.59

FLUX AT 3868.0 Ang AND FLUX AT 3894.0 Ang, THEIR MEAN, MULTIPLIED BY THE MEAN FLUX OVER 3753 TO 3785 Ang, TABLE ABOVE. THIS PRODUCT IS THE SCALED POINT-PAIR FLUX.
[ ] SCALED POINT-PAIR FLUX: 3879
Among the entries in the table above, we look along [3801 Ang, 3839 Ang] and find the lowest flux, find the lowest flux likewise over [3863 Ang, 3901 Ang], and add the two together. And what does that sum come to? 91.7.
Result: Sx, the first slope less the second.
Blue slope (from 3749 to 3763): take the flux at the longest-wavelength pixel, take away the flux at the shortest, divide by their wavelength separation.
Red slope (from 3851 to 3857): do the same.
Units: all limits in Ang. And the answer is 2.0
